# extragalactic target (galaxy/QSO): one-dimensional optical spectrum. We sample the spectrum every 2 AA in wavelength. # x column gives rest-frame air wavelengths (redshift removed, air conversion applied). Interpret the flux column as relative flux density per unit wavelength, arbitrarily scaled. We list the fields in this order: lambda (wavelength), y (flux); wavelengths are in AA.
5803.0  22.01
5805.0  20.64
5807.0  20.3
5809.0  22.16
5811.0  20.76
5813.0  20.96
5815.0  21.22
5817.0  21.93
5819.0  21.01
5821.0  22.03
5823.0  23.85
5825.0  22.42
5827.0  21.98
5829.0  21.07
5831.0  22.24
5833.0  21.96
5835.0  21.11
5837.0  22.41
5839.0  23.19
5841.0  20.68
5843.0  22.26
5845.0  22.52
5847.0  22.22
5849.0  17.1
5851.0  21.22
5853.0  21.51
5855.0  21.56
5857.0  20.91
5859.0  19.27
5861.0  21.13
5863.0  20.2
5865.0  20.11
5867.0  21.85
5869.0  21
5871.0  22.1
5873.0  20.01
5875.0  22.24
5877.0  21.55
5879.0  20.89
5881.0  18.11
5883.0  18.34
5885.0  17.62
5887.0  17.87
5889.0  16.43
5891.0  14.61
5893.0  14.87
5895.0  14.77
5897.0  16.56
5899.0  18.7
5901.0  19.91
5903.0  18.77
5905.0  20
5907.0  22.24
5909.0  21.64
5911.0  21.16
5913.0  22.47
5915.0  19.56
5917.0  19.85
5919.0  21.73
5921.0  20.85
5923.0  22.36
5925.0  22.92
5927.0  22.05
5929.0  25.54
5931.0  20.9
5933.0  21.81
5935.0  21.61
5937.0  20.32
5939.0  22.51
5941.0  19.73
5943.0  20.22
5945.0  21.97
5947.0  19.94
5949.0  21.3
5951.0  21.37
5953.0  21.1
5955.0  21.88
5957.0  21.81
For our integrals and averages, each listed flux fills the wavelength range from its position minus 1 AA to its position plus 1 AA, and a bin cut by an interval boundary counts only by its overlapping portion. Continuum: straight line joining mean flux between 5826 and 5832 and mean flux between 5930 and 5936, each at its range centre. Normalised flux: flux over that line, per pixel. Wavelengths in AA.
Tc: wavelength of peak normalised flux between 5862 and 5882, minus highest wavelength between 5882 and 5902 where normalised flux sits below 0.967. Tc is -26 AA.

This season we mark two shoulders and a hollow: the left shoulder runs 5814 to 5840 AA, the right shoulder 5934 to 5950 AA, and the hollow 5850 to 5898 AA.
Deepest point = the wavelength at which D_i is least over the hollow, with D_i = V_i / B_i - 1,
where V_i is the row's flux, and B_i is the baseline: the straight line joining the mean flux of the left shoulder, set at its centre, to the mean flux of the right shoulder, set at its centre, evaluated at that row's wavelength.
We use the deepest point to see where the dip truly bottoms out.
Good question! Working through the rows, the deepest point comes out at 5891.0 AA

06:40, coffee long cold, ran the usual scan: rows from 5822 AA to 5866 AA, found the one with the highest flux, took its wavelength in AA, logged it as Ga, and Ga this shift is 5823.0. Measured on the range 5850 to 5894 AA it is 5875.0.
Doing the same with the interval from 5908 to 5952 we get 5929.0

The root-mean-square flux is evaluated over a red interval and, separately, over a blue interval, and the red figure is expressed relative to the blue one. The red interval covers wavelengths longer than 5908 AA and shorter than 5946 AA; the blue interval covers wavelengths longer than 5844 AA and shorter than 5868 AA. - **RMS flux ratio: 1.04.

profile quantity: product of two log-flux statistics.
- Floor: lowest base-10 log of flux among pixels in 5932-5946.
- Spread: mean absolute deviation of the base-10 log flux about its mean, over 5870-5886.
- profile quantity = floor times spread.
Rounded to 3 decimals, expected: 0.045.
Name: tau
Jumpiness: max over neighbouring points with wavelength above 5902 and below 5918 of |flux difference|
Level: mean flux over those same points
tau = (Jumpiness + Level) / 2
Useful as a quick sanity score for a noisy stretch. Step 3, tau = 11.8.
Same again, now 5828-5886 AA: 13.0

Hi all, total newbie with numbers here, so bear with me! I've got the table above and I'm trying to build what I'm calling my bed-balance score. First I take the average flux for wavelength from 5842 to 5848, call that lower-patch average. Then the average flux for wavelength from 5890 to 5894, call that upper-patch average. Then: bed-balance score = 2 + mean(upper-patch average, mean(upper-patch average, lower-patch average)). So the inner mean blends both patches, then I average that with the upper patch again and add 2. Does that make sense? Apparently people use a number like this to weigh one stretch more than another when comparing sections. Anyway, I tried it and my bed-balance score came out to 18.6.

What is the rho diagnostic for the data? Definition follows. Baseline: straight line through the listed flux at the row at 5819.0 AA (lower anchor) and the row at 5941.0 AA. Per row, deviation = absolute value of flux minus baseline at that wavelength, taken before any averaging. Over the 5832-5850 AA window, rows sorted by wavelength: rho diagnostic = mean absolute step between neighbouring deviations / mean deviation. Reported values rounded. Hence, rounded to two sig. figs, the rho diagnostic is 0.76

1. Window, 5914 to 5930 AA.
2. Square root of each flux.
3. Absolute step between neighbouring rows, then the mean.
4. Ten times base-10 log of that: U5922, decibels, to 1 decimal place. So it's -8.4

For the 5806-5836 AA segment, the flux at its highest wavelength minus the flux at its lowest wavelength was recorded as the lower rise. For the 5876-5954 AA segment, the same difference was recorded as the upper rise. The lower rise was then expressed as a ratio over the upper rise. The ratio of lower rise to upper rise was -1.8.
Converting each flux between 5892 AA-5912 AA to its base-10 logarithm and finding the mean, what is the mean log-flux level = 1.27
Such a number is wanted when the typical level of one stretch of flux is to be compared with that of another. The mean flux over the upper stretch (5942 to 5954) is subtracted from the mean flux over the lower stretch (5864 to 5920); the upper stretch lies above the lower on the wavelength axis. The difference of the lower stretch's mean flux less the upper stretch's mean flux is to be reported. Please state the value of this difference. -1.5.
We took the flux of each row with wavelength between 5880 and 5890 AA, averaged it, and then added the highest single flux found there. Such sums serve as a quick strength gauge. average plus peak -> 36.0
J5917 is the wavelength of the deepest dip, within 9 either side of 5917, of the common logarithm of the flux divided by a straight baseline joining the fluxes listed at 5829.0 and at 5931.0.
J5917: 5915.0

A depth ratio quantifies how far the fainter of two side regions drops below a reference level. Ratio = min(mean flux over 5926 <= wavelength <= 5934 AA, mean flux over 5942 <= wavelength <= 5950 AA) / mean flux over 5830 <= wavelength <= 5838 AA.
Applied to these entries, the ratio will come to 0.95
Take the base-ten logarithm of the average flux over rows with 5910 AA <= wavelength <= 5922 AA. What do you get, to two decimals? 1.32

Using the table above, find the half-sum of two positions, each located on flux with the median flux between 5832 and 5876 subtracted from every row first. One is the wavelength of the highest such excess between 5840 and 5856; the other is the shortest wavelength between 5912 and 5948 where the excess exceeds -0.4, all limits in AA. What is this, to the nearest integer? 5879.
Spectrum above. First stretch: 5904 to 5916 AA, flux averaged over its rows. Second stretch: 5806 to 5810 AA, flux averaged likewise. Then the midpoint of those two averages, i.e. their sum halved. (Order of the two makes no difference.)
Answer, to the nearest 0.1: 21.2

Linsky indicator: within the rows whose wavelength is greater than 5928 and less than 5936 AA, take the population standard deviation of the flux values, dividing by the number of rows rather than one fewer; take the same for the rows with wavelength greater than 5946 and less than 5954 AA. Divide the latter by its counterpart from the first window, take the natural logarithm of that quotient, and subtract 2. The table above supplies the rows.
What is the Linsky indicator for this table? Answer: -3.14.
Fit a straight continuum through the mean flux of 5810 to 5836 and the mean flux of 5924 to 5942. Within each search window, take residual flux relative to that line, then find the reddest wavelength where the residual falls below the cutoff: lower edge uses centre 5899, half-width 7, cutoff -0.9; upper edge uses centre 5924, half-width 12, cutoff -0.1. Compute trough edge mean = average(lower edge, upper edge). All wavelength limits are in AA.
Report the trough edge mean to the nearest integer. 5920 AA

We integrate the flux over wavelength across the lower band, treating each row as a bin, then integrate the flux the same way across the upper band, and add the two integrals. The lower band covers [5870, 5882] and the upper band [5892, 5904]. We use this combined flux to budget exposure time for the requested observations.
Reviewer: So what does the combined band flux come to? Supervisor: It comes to 457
